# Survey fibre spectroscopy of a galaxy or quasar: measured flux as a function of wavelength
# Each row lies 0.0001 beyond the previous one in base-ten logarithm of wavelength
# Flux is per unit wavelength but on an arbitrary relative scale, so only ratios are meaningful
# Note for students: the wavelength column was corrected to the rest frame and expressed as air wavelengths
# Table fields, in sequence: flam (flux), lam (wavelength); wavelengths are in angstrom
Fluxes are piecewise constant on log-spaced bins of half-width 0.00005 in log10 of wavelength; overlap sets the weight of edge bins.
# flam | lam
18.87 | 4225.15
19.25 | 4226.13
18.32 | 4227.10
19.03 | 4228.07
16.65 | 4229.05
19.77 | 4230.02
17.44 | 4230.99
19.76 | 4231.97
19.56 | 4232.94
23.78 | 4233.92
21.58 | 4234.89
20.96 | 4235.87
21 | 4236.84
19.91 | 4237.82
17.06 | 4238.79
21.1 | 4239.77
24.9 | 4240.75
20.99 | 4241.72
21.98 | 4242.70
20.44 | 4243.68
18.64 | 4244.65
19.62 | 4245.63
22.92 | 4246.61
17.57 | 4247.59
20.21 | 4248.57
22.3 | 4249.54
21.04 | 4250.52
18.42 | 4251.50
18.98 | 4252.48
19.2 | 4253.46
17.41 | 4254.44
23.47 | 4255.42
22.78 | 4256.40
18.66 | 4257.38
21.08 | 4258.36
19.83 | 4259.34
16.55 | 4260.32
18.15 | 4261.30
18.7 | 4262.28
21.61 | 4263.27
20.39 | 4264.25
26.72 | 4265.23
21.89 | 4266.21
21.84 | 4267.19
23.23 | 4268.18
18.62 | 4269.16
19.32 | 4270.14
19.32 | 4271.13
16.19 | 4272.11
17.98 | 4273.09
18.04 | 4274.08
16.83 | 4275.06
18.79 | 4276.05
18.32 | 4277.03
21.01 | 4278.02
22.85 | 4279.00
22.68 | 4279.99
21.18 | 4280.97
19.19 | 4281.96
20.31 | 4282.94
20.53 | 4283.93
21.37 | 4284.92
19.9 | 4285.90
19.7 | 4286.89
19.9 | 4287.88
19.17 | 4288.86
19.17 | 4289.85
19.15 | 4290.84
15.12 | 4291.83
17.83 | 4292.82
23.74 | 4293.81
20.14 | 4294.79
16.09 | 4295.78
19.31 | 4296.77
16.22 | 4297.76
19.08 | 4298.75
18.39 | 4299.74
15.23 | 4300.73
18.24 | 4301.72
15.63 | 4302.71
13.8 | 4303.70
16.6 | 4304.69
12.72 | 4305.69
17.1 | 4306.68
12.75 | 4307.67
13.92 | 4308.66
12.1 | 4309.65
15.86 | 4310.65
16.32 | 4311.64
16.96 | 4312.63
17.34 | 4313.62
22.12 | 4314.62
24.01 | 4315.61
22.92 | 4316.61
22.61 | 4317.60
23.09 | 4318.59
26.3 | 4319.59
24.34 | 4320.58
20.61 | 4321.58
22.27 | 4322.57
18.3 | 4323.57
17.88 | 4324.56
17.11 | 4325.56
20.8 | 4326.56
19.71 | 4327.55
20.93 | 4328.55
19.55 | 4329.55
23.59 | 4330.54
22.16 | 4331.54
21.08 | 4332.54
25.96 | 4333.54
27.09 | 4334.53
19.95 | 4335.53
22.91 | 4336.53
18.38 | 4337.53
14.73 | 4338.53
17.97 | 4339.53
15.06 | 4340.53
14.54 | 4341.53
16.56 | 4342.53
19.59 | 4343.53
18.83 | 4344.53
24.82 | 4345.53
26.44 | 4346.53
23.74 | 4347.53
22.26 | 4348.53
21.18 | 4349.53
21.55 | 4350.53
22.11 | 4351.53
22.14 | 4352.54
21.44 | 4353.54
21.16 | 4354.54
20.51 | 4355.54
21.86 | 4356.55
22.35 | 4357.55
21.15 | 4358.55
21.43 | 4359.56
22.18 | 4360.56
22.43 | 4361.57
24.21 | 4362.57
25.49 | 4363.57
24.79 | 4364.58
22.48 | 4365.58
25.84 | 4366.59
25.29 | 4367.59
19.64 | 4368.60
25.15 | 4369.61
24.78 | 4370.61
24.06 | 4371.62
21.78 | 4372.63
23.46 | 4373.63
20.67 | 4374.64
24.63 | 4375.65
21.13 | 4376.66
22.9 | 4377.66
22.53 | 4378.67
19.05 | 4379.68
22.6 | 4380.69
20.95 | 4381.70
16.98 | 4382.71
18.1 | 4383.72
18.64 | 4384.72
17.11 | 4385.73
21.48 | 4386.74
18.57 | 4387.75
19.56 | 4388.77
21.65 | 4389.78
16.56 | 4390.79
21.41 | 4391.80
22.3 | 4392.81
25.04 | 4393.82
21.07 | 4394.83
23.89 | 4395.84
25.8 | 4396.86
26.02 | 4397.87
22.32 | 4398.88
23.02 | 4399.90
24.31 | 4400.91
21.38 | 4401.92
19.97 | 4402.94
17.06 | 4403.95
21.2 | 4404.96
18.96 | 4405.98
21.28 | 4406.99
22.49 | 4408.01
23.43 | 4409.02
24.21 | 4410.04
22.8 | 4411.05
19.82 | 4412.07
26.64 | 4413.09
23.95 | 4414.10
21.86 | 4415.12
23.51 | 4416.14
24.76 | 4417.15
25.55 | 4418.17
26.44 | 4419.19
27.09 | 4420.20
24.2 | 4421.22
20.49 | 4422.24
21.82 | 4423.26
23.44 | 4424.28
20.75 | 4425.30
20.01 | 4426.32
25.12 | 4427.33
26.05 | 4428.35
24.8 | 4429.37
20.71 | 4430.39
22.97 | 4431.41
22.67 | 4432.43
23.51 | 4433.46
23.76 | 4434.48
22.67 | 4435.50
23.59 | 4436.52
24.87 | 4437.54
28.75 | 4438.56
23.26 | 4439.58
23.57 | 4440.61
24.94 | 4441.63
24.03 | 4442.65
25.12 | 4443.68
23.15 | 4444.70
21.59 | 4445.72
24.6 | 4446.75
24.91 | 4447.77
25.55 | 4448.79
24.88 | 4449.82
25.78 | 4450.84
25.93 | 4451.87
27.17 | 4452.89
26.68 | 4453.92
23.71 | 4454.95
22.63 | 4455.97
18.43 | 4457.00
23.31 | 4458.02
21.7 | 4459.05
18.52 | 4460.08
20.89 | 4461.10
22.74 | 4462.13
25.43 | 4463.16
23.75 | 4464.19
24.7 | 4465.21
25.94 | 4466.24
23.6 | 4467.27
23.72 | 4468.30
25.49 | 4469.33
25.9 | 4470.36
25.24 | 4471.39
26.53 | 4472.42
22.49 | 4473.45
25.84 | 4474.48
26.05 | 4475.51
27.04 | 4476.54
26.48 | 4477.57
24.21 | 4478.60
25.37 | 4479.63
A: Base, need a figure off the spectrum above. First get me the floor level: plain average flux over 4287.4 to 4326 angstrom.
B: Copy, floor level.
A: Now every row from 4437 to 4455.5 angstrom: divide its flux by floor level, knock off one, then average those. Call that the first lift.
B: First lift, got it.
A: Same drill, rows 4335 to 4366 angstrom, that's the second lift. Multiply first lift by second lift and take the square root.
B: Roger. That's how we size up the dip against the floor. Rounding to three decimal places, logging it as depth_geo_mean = 0.225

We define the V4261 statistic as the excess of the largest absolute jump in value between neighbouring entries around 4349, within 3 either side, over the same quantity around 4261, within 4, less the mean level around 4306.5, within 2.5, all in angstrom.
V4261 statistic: -15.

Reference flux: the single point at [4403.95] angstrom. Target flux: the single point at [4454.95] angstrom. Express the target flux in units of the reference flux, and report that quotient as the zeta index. 1.4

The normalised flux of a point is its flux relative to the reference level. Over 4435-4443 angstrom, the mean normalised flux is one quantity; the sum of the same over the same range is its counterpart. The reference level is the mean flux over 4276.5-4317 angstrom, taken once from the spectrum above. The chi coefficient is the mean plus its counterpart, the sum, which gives 12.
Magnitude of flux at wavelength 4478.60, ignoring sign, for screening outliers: 24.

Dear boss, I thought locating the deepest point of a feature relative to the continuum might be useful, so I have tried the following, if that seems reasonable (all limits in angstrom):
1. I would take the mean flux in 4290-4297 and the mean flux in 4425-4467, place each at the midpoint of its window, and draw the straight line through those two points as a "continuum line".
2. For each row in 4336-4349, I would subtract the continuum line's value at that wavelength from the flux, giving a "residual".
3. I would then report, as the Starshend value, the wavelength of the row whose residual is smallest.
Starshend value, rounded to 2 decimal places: 4341.53 angstrom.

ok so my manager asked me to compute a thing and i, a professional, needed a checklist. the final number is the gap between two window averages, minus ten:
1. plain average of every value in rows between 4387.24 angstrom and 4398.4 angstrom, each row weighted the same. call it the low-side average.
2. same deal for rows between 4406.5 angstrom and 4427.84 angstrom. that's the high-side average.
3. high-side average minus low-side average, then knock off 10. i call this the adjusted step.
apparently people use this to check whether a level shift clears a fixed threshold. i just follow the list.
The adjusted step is -8.67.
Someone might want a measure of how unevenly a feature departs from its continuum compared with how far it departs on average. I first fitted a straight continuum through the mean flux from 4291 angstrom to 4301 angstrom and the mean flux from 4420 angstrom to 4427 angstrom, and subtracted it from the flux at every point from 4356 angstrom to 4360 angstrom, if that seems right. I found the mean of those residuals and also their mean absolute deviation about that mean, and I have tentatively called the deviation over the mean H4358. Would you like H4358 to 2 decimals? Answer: 0.31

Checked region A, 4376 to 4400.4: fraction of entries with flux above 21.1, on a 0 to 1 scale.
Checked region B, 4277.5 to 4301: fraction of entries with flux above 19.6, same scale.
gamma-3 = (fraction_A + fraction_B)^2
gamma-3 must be 1.2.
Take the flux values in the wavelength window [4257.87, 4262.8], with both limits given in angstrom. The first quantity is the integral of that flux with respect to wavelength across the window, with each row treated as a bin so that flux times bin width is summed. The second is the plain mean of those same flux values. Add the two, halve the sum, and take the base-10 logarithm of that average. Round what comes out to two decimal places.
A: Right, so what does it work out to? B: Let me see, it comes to 1.75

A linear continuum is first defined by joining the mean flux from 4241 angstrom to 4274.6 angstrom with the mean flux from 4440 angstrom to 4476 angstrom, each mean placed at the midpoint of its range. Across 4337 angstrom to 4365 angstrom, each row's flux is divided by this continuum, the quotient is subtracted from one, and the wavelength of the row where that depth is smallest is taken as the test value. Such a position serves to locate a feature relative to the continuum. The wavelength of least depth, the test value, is 4346.53 angstrom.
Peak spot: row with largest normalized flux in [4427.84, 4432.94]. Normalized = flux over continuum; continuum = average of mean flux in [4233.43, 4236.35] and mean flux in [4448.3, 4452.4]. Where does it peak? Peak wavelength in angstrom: 4428.35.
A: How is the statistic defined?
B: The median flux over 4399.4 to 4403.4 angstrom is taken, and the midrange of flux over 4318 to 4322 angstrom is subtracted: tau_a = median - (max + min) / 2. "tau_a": -1.3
